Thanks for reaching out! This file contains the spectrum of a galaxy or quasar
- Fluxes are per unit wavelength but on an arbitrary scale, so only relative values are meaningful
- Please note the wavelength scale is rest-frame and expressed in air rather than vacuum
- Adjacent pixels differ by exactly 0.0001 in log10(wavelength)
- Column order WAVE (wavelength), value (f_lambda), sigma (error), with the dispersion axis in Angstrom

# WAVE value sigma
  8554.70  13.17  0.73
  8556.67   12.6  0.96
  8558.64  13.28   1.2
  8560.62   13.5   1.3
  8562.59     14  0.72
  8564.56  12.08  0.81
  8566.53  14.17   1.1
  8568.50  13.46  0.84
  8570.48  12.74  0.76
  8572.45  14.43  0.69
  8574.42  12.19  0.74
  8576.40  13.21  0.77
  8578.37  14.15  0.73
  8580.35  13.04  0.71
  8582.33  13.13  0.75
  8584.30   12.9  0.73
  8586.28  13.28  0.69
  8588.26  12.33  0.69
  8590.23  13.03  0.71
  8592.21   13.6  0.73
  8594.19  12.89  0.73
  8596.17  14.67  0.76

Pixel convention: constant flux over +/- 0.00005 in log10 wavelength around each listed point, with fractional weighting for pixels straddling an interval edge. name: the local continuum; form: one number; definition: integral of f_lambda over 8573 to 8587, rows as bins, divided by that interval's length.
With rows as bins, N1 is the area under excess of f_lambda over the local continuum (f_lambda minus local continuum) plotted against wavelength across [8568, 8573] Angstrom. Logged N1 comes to 1.5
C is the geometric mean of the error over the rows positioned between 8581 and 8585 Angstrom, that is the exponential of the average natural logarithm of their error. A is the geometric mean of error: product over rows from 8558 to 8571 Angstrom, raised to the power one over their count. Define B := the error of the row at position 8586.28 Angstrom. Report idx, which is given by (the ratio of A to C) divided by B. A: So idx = 1.84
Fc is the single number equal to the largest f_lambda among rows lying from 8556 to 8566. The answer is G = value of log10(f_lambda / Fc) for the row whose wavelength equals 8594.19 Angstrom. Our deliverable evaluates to -0.036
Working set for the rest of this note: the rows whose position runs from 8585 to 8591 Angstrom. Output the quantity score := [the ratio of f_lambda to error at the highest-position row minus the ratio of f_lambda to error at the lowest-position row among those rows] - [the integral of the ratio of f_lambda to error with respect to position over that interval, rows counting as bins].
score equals -112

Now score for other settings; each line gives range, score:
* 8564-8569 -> -71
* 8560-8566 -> -86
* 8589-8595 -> -110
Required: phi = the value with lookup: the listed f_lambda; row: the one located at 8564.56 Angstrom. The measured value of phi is 12.08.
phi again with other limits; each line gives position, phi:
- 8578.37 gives 14.15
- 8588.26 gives 12.33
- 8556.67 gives 12.6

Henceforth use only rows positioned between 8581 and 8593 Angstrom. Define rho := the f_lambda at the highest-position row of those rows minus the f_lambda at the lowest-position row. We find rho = 0.5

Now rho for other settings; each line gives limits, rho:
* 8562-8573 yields 0.4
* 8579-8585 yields -0.1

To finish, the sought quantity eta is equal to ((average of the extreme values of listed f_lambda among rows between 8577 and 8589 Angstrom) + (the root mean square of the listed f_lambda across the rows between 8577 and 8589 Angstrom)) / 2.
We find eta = 13.2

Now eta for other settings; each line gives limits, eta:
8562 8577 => 13.3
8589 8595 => 13.2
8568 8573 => 13.6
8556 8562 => 13.1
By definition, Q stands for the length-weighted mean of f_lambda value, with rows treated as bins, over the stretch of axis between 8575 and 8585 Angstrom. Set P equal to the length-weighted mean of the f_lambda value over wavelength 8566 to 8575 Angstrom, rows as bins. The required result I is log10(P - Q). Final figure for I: -0.8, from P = 13.4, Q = 13.25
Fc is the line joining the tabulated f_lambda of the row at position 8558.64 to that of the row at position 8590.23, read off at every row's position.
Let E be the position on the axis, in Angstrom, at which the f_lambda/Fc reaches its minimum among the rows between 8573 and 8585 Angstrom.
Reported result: 8574.42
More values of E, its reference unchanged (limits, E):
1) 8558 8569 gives 8564.56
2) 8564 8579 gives 8564.56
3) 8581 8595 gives 8588.26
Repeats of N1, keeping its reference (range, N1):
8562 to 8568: 1.3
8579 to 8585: -0.4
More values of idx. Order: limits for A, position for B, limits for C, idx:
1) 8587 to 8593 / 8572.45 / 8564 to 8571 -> 1.18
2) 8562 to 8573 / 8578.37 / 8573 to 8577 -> 1.47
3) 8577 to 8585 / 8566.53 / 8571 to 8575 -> 0.93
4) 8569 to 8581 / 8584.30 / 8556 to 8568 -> 1.01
